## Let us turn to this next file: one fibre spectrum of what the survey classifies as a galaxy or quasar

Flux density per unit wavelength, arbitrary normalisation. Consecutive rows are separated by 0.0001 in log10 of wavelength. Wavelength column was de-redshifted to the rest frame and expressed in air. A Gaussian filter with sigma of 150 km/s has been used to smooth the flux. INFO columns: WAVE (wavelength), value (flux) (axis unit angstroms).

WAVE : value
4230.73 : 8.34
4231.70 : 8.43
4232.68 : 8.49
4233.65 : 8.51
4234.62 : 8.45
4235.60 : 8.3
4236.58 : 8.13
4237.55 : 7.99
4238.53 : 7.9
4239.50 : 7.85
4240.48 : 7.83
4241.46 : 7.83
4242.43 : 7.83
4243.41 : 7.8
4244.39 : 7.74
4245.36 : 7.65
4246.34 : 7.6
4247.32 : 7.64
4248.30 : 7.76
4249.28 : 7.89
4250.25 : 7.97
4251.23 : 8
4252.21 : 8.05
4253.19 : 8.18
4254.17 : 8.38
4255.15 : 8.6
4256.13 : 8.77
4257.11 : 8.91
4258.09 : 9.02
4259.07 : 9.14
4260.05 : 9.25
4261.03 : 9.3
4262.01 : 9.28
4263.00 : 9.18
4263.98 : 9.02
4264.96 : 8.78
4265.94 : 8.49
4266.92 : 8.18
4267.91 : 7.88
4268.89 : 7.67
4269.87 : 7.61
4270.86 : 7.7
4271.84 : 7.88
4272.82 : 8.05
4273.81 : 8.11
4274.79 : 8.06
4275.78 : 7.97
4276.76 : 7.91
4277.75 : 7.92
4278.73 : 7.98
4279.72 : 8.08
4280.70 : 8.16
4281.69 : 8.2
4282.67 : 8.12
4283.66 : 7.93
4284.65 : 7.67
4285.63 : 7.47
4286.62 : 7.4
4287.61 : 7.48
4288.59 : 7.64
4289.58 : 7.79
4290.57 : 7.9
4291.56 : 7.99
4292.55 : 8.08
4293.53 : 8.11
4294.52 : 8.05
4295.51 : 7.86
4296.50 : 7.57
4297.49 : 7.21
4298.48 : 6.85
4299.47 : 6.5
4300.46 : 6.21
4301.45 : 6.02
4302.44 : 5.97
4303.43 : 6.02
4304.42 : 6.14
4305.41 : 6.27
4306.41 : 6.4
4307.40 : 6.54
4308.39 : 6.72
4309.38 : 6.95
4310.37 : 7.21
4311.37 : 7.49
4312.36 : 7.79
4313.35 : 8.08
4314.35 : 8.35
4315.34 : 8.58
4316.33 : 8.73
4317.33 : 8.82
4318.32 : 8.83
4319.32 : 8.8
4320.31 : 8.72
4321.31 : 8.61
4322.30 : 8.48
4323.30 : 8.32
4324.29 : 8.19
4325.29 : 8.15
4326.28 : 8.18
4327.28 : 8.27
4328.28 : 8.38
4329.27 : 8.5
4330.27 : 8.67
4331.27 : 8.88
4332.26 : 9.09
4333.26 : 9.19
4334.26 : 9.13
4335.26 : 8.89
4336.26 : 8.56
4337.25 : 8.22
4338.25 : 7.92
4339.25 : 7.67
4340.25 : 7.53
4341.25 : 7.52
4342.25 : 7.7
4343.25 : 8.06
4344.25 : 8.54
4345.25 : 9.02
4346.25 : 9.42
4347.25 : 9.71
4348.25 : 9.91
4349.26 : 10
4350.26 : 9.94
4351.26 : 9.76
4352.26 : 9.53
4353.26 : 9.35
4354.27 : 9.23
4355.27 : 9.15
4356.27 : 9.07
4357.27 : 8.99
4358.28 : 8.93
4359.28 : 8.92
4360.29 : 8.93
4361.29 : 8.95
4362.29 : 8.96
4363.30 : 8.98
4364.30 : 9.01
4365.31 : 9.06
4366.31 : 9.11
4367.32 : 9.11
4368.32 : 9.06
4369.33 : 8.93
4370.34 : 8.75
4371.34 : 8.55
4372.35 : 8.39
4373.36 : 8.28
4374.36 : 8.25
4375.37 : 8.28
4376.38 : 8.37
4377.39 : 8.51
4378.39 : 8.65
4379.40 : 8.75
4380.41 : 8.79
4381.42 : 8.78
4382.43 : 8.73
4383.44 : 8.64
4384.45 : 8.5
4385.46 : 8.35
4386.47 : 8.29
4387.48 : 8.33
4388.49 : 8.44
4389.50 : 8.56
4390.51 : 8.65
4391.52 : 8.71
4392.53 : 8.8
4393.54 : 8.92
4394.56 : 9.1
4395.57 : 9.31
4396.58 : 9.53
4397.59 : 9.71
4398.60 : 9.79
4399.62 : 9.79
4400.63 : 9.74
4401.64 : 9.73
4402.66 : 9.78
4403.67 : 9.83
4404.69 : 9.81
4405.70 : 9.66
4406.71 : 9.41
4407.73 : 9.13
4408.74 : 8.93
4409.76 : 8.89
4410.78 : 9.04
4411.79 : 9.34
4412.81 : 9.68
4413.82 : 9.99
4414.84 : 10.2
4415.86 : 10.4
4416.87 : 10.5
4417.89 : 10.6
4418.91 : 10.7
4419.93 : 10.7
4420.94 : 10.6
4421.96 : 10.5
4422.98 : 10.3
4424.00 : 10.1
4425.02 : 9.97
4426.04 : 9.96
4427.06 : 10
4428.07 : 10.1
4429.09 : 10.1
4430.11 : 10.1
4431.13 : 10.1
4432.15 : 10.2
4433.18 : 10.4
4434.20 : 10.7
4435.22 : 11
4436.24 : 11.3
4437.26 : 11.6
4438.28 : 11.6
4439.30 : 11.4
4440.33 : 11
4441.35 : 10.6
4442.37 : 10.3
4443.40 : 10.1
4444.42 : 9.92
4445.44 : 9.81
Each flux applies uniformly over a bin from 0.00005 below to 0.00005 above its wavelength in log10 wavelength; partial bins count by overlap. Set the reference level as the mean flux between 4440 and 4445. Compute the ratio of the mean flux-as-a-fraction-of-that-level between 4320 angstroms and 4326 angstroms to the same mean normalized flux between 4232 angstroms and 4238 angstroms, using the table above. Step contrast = 1.01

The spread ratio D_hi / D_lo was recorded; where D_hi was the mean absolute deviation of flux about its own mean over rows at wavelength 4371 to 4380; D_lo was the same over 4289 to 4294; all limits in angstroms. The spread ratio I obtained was 1.44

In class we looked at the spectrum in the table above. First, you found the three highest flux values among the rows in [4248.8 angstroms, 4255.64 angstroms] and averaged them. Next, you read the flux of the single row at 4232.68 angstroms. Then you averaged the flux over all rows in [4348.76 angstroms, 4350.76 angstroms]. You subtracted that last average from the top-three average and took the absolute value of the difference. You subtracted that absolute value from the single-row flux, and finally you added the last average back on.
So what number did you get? 16.9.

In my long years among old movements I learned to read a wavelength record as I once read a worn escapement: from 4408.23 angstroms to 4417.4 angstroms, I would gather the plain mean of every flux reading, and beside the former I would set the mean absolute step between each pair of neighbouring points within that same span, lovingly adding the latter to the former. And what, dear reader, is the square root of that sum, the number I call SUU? 3.14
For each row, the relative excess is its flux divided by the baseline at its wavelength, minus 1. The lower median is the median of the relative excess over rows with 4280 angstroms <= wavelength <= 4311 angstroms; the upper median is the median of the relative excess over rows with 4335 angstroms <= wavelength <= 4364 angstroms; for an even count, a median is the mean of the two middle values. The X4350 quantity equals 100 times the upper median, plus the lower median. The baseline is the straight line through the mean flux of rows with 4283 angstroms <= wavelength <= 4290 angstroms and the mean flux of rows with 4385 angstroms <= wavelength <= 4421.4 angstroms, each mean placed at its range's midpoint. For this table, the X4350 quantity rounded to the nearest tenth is 1.9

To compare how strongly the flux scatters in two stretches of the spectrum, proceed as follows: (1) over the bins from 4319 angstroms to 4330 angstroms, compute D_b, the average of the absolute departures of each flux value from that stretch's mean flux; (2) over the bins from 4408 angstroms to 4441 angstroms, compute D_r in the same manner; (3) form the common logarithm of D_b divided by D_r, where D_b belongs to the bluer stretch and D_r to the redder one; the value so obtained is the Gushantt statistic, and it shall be -0.4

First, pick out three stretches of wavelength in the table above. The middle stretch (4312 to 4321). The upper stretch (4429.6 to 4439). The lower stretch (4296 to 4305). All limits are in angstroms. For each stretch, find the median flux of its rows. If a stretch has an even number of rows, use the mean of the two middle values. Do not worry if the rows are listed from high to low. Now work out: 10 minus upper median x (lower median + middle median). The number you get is -150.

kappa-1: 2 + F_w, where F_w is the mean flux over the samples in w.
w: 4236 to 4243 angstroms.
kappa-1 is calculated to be 9.9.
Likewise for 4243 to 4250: 9.7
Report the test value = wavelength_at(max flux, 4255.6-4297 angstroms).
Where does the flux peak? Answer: 4261.03 angstroms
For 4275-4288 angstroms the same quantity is 4281.69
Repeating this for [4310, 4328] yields 4318.32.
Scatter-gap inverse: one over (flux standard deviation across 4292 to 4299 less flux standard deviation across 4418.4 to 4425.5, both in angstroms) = 5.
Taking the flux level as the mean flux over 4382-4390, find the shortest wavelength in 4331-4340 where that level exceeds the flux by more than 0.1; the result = 4337.25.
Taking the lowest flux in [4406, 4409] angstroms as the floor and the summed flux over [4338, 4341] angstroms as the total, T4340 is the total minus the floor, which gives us 14.2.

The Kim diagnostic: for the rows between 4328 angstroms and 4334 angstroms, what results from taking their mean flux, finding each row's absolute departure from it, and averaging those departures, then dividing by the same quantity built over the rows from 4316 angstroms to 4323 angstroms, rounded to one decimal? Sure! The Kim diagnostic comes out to 2.8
